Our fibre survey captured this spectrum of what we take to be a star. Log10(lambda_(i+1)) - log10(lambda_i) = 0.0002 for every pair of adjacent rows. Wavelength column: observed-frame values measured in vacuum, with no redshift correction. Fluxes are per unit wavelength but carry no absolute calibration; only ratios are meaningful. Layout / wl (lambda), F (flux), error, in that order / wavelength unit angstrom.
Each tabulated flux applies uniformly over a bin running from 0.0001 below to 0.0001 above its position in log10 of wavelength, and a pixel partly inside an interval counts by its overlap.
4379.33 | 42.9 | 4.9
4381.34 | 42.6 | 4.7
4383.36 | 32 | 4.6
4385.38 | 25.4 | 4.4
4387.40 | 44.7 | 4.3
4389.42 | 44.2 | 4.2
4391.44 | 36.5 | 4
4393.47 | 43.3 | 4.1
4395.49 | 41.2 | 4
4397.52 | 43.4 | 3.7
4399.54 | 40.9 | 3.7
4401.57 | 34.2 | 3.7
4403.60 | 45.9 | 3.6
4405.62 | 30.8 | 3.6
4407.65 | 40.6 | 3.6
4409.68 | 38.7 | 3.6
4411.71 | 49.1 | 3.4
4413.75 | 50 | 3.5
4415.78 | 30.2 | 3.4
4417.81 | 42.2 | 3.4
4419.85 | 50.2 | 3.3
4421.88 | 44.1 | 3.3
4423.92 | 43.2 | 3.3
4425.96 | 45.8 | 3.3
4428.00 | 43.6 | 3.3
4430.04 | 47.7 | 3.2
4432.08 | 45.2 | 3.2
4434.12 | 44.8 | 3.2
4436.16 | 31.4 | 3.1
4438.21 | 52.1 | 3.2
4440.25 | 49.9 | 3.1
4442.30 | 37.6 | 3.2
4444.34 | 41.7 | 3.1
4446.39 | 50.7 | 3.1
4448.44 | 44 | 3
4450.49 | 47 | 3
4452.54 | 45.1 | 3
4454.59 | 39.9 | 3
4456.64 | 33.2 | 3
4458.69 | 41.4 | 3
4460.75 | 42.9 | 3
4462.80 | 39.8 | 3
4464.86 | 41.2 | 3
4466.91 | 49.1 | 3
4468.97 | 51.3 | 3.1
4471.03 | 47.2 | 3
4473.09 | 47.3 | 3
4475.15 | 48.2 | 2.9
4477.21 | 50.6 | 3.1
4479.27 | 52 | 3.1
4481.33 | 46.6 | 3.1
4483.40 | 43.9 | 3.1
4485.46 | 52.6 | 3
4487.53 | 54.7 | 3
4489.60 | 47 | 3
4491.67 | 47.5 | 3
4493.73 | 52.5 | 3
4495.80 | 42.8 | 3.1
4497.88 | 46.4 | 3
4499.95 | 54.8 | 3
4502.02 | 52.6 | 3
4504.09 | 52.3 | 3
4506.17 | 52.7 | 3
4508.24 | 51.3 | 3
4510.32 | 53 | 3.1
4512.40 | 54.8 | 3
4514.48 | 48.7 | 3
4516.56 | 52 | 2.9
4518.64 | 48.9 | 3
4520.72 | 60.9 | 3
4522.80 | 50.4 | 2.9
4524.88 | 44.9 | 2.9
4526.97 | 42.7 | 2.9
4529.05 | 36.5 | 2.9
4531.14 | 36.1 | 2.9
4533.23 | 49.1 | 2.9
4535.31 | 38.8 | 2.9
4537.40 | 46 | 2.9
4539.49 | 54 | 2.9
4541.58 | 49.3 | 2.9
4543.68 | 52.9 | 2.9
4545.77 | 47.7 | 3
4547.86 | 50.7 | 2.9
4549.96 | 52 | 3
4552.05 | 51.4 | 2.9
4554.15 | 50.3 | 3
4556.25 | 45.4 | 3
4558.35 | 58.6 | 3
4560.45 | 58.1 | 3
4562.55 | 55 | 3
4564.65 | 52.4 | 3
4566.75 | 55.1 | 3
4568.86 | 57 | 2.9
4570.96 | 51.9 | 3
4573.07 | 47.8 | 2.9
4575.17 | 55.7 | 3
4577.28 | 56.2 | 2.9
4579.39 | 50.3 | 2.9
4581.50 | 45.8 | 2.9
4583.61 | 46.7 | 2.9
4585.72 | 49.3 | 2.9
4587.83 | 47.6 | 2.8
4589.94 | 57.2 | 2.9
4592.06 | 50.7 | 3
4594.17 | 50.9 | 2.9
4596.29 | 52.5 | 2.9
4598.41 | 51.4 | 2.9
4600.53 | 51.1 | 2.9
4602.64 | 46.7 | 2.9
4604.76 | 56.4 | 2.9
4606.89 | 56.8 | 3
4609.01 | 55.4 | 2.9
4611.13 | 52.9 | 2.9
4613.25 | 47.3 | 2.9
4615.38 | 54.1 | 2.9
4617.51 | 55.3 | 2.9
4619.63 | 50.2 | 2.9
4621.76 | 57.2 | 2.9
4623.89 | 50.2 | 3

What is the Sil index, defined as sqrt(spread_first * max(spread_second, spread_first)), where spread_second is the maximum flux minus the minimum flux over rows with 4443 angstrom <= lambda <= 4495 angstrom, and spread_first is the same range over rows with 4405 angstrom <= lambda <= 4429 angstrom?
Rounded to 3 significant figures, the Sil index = 20.7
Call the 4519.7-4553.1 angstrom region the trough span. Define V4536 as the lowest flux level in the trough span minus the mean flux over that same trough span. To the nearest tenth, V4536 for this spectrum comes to -11.6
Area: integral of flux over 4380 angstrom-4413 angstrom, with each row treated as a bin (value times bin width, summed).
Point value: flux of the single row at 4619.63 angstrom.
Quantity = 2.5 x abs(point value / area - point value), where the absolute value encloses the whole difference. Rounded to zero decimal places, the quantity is 125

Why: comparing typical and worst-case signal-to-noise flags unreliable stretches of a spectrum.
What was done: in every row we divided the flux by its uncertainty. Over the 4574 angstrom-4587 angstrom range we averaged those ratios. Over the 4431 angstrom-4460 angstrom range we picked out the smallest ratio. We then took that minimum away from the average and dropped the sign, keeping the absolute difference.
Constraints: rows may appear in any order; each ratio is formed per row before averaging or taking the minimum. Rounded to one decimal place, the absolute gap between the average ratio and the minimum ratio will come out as 7.2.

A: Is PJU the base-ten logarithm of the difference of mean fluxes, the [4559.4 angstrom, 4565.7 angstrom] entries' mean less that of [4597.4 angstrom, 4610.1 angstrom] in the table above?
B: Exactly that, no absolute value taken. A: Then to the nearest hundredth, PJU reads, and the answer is 0.34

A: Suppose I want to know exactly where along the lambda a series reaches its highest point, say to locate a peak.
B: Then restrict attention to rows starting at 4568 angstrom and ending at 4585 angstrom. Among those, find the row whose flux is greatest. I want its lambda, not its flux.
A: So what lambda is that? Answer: 4568.86 angstrom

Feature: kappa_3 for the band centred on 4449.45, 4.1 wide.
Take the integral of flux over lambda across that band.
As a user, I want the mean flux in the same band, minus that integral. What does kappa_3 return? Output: -141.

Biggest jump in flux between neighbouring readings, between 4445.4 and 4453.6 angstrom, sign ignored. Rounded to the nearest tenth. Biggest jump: 6.7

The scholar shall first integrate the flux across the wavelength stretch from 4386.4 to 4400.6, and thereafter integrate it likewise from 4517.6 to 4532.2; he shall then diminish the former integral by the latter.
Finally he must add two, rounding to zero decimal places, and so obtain -70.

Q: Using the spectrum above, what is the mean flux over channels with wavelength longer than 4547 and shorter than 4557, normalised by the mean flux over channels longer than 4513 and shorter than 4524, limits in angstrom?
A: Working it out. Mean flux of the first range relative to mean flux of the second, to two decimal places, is 0.96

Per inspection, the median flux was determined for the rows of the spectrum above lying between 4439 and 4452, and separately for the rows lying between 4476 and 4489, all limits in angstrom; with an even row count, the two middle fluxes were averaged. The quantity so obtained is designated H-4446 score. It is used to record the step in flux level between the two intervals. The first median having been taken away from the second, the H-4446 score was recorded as 6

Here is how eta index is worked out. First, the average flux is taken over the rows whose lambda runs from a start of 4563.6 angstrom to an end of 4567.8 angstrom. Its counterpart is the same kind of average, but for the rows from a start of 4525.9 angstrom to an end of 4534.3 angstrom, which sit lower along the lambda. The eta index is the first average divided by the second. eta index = 1.31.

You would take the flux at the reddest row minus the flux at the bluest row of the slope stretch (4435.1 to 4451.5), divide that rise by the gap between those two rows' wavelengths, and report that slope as 1.1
